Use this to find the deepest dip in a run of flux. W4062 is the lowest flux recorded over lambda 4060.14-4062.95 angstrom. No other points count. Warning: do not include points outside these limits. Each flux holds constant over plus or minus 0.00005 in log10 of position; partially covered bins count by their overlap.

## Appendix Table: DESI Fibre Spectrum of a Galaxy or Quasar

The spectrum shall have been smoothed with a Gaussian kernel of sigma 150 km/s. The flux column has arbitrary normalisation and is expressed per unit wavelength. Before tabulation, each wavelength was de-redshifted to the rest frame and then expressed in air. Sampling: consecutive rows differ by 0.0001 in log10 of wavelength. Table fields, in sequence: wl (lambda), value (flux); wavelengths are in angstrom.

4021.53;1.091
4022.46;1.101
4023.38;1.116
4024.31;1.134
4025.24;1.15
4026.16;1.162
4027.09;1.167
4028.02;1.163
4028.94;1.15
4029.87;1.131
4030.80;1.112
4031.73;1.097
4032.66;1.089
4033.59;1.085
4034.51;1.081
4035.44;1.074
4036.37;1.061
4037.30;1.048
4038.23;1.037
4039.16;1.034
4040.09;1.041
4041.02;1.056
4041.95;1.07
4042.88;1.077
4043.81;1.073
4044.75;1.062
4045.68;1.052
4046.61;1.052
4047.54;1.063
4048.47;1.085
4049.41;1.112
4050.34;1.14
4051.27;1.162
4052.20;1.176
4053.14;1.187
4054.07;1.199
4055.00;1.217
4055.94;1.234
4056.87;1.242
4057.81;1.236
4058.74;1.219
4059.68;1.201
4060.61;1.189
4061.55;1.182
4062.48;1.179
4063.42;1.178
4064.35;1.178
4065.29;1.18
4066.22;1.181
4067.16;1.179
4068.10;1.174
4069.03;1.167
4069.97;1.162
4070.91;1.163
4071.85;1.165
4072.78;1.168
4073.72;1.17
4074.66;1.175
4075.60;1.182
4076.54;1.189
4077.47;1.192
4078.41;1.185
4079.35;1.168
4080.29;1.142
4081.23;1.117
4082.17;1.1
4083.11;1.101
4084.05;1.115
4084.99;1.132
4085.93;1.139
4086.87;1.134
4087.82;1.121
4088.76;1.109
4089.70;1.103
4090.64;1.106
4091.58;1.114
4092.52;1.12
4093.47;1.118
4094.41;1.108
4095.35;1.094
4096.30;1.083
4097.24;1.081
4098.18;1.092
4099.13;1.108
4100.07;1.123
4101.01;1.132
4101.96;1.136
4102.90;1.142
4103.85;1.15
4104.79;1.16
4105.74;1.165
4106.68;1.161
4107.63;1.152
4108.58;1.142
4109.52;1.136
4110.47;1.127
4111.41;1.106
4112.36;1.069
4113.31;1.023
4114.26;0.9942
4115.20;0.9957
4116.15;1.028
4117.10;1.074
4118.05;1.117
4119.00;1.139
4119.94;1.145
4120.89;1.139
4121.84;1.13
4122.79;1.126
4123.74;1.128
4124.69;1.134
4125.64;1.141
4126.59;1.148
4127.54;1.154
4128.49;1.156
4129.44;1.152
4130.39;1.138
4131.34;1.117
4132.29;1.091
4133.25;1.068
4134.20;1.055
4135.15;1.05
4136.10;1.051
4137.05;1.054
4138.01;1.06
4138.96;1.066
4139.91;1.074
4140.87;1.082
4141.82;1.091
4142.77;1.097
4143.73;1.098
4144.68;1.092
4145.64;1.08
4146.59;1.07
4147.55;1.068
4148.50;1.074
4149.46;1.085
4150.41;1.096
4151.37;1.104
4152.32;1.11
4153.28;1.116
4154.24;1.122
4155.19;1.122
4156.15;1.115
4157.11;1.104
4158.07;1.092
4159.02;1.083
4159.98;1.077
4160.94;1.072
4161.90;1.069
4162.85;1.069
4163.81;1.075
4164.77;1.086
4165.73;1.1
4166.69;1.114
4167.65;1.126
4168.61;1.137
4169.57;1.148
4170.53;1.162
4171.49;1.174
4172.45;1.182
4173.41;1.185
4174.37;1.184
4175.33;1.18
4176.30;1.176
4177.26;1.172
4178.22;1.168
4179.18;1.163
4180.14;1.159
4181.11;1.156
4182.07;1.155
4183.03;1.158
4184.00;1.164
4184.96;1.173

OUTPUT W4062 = 1.179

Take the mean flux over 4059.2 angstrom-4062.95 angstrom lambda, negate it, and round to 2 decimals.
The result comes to -1.19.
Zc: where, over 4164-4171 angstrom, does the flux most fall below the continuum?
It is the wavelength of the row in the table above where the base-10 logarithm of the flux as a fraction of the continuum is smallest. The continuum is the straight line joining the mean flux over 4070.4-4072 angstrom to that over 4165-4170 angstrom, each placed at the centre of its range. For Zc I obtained 4164.77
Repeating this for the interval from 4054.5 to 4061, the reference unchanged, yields 4060.61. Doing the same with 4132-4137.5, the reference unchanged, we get 4135.15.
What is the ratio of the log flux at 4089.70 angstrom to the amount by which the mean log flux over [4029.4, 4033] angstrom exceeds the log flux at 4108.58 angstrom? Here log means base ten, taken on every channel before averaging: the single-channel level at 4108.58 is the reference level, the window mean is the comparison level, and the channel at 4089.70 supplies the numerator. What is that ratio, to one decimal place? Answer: -3.2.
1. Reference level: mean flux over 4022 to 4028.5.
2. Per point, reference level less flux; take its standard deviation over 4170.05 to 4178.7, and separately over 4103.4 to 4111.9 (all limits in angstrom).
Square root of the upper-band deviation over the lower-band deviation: 0.64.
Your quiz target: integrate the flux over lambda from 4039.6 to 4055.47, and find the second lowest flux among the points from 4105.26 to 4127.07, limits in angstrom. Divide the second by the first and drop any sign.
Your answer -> 0.057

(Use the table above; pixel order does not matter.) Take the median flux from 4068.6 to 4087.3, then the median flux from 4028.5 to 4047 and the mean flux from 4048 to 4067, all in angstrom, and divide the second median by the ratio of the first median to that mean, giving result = 1.09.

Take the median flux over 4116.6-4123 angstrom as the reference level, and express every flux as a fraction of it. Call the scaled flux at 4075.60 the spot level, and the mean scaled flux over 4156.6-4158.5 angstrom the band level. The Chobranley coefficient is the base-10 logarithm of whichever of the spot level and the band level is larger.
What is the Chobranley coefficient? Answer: 0.020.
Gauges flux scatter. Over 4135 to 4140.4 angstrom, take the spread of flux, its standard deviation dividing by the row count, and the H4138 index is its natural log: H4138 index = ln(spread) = -4.75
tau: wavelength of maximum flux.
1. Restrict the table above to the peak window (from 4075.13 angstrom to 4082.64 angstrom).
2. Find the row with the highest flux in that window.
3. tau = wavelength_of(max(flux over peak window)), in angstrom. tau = 4077.47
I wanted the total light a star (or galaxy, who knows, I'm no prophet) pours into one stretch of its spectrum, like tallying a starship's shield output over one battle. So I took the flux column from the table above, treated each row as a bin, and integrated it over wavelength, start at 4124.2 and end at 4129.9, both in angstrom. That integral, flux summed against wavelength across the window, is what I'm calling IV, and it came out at 6.5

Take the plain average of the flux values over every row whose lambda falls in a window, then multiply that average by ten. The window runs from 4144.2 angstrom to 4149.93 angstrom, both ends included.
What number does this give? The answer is 10.8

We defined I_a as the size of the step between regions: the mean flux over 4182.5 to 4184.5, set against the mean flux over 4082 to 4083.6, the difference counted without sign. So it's 0.060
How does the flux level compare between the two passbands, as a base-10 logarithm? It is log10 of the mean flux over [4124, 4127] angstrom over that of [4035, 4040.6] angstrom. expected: 0.036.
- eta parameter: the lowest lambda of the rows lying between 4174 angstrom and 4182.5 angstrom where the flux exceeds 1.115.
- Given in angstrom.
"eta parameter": 4174.37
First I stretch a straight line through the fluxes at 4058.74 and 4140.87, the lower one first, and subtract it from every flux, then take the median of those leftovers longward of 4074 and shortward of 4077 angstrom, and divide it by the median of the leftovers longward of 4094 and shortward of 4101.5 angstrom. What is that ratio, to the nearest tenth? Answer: 0.2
